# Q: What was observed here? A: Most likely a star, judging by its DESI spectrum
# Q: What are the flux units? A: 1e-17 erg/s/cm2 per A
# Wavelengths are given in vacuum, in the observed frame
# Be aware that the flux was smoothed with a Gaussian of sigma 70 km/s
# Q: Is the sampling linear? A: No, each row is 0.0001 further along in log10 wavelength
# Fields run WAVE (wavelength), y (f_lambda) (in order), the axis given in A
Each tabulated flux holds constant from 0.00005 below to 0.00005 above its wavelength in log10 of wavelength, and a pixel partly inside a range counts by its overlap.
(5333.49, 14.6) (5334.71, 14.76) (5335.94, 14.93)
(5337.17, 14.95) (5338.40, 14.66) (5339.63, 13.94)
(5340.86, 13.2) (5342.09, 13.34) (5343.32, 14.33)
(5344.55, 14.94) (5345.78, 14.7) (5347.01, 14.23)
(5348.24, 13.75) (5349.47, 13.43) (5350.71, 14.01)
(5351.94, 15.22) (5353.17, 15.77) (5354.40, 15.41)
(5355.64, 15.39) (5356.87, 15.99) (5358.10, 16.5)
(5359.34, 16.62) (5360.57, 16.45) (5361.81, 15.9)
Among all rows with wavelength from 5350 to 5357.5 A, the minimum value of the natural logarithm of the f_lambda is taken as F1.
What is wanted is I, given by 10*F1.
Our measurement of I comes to 26.40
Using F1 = 2.64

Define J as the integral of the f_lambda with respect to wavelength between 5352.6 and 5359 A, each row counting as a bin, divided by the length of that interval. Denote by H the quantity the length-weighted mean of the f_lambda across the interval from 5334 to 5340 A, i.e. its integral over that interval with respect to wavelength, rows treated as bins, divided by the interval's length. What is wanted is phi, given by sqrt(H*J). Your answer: 15.3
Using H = 14.7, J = 15.8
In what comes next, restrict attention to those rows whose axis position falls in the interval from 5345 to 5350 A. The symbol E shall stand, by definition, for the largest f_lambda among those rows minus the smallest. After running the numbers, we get 1.3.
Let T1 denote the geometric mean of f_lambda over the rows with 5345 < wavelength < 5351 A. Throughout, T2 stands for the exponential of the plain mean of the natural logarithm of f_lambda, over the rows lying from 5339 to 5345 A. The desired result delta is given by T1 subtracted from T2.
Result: -0.1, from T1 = 14.0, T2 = 13.9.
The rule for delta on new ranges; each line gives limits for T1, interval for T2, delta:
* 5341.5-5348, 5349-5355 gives 0.4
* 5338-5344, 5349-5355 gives 0.9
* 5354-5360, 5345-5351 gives -2.0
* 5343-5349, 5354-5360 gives 1.6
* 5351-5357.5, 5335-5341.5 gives -1.2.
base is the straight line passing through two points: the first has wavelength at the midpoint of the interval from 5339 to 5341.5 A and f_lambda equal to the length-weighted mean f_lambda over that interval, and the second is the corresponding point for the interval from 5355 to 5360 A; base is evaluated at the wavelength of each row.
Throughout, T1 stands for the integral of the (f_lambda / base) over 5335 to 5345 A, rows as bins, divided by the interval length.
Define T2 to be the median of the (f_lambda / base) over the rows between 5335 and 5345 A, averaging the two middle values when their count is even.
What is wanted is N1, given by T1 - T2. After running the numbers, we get 0.014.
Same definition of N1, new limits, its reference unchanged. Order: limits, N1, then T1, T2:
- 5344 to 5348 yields -0.013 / 1.01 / 1.02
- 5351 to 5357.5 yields -0.004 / 0.99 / 0.99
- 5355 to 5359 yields -0.002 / 1.00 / 1.00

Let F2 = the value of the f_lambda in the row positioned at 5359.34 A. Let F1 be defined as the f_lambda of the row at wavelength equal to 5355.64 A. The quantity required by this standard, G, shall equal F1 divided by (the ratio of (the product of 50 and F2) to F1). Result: 0.285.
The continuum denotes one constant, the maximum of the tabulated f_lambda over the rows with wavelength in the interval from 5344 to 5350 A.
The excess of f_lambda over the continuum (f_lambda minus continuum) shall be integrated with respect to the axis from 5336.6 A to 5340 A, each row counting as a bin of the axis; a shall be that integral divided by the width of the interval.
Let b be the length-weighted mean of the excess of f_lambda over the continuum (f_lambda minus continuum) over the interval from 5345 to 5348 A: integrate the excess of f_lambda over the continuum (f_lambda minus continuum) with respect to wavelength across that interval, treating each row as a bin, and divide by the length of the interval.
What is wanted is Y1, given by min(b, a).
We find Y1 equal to -0.54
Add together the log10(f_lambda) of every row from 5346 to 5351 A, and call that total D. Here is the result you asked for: 5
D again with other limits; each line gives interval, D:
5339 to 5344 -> 5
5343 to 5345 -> 2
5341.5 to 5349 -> 7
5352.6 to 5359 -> 6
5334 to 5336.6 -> 2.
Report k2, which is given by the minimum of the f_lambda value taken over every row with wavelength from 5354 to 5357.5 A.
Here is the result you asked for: 15.39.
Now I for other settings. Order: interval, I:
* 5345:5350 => 25.97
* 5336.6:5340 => 26.35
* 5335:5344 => 25.80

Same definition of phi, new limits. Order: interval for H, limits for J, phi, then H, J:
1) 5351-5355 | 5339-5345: 14.6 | 15.4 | 13.9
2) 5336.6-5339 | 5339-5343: 14.2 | 14.8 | 13.6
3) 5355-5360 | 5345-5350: 15.1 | 16.1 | 14.1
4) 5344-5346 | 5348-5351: 14.2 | 14.8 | 13.7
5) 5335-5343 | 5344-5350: 14.2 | 14.2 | 14.2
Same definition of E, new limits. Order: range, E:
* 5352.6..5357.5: 0.6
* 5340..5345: 1.7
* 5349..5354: 2.3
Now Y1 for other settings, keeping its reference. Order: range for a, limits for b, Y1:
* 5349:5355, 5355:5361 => -0.14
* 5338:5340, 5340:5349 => -0.88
